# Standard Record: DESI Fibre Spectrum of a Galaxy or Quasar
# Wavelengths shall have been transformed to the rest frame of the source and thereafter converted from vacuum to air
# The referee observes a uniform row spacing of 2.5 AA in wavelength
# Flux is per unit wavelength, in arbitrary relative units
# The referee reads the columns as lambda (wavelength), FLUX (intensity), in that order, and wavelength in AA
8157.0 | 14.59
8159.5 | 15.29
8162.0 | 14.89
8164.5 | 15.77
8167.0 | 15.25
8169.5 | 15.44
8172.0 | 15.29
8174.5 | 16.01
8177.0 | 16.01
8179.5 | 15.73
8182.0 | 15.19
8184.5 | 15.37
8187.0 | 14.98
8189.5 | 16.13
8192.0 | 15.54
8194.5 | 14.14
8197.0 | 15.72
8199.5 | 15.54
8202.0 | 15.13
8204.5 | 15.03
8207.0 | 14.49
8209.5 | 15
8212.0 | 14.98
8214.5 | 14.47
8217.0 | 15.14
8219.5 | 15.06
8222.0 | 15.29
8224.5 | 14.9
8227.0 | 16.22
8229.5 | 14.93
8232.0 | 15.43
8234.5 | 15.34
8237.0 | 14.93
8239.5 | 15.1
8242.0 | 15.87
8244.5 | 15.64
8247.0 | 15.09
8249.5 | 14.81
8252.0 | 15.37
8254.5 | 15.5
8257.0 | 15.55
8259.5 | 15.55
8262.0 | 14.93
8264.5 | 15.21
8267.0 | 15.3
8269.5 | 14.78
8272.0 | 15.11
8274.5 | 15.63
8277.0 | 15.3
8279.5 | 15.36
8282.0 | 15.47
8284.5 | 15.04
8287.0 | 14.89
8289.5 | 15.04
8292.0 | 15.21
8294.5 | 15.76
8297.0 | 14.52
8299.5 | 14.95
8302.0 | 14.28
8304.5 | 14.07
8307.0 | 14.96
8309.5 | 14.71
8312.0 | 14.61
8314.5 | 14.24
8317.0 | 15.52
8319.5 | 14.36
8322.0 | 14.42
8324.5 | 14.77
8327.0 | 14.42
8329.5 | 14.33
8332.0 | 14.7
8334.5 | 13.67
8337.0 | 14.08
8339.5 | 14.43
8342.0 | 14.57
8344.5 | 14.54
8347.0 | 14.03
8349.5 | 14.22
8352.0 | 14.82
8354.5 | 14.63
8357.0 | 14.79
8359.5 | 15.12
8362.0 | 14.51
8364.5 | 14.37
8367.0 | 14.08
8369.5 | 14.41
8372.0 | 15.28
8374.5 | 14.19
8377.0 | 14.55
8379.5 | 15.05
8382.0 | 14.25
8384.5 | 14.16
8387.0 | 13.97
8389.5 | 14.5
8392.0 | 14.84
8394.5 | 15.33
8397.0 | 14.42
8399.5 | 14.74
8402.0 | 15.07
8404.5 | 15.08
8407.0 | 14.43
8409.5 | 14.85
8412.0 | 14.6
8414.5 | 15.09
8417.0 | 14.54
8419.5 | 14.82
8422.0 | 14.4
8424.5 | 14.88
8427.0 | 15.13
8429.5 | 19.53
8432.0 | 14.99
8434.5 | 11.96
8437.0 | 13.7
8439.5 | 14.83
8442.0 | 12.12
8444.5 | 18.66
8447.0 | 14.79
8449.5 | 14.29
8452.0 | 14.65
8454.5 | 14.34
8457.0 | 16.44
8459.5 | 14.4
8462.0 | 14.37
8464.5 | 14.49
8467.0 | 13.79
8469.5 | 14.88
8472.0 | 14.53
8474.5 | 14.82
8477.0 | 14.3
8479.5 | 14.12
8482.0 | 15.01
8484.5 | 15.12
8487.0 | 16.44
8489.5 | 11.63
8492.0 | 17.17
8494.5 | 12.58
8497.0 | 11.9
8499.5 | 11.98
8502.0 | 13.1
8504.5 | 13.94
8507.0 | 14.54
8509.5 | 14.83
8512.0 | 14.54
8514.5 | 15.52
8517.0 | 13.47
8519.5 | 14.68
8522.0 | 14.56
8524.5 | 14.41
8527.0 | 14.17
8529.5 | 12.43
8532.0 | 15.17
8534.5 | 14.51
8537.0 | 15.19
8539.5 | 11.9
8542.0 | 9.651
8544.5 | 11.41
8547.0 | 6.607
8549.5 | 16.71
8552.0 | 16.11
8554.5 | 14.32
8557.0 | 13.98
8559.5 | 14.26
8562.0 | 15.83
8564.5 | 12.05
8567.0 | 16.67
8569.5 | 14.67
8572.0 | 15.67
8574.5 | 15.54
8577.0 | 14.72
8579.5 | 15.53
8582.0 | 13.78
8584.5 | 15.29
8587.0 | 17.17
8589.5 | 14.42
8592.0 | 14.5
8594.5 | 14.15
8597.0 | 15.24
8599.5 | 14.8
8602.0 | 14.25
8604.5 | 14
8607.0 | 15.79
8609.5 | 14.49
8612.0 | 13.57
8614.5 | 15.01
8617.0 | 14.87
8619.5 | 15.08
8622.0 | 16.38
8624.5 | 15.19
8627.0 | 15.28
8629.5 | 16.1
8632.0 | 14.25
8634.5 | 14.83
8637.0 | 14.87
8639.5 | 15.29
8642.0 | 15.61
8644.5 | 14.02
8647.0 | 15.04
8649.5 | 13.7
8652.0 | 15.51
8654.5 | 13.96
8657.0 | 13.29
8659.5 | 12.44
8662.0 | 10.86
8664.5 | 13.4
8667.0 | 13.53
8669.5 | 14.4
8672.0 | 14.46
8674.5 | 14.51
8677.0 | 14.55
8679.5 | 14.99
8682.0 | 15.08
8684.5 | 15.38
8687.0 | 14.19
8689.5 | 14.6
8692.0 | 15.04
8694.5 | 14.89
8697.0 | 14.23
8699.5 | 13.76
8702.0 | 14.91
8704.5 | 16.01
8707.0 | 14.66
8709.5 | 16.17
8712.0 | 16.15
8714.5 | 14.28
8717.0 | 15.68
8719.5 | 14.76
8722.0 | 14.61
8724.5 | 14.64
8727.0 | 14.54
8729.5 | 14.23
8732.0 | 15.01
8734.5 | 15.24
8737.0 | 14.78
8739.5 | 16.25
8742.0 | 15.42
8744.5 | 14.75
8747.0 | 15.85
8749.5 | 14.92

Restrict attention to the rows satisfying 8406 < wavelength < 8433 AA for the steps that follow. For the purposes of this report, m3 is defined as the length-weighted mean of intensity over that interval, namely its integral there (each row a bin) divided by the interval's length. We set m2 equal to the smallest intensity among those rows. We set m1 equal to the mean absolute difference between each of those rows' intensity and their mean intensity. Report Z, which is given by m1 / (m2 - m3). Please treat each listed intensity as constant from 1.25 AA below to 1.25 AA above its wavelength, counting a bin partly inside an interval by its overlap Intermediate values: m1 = 0.79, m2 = 14.4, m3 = 15.2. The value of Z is -0.97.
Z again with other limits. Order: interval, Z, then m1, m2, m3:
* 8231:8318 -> -0.33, 0.34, 14.07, 15.1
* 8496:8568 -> -0.22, 1.58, 6.607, 13.7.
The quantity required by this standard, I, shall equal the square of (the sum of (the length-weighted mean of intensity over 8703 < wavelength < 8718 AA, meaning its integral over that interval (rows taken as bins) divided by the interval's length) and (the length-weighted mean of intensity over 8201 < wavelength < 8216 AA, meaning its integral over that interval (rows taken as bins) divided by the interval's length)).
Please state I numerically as 920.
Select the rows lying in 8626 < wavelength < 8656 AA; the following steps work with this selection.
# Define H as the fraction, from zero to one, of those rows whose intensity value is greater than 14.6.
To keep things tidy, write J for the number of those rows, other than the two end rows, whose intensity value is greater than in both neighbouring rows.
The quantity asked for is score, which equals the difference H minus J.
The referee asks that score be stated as -3.33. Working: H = 0.67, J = 4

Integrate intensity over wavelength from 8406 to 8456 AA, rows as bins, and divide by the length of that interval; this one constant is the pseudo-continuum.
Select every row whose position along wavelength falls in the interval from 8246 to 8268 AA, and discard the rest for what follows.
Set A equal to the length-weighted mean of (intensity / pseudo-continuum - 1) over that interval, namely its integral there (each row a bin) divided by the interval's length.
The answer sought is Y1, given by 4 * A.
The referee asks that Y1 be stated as 0.11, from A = 0.03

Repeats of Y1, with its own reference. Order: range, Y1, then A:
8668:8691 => -0.04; -0.01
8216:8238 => 0.11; 0.03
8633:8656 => -0.03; -0.01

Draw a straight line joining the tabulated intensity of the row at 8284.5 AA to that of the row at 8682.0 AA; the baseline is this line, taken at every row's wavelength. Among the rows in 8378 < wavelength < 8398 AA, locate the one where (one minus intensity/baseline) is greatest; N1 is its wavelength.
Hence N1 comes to 8387.0 AA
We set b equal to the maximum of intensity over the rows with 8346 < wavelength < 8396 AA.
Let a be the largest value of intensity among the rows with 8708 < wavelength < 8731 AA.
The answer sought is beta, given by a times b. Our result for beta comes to 248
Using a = 16.17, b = 15.33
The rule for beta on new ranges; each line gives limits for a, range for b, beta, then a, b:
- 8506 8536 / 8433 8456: 290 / 15.52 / 18.66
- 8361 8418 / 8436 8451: 286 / 15.33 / 18.66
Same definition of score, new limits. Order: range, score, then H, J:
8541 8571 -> -3.58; 0.42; 4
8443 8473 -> -3.58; 0.42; 4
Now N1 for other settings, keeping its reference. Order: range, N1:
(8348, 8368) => 8367.0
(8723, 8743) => 8729.5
